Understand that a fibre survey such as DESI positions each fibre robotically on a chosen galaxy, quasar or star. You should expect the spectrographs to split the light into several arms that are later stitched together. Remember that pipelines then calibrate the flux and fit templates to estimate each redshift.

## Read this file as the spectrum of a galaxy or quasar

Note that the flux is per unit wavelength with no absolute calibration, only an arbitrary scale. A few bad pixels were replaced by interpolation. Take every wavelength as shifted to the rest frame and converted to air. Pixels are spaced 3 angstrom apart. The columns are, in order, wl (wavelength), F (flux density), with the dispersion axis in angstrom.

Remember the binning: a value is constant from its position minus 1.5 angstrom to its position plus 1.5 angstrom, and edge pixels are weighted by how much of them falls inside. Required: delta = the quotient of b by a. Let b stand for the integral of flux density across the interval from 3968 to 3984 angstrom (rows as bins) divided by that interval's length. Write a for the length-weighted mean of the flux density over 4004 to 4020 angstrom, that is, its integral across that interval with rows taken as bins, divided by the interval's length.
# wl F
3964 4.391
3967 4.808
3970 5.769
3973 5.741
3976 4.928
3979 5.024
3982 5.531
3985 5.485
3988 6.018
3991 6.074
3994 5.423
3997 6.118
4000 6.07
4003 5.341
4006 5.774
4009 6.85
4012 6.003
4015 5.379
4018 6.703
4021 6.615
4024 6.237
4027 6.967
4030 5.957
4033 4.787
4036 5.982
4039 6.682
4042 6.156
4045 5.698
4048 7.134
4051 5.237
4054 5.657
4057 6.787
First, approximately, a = 6.13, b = 5.38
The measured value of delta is 0.88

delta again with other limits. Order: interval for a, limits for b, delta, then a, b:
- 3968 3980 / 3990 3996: 1.07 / 5.36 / 5.75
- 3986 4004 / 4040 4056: 1.03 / 5.84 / 6.02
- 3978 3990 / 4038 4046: 1.11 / 5.56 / 6.18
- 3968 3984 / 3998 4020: 1.12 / 5.38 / 6.03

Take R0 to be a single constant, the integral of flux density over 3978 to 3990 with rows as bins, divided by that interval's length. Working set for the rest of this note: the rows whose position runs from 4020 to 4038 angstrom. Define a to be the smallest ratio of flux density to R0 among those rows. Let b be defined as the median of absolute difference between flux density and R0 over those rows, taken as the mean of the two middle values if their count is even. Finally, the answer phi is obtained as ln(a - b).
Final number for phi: -2.0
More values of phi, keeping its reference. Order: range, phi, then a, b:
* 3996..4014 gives -0.7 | 0.961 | 0.5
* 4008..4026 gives -2.3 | 0.968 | 0.9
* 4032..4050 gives -1.7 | 0.861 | 0.7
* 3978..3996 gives -0.5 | 0.904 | 0.3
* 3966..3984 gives -0.7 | 0.865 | 0.4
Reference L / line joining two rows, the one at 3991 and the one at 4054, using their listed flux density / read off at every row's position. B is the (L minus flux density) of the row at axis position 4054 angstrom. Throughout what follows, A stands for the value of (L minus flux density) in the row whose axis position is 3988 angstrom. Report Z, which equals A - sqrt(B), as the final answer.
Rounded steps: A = 0.08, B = 0.0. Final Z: 0.1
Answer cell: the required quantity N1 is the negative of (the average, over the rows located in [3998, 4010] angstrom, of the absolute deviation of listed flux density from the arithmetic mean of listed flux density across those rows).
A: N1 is -0.451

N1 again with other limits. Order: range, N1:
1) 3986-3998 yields -0.243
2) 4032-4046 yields -0.495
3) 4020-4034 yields -0.592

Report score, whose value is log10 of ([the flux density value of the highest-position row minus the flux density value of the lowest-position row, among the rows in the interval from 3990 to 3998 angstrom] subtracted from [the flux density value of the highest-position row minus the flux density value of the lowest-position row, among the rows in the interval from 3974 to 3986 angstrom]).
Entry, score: -0.29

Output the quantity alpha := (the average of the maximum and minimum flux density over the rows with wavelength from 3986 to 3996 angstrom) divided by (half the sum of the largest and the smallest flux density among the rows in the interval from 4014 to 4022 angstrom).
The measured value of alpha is 0.95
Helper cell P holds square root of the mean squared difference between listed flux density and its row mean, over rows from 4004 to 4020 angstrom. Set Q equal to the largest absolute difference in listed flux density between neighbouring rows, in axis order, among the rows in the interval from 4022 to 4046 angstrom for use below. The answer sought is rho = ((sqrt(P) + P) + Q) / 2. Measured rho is 1.25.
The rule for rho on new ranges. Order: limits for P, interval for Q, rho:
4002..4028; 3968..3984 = 1.08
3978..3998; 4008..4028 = 1.16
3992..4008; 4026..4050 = 1.16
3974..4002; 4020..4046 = 1.15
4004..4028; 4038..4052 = 1.58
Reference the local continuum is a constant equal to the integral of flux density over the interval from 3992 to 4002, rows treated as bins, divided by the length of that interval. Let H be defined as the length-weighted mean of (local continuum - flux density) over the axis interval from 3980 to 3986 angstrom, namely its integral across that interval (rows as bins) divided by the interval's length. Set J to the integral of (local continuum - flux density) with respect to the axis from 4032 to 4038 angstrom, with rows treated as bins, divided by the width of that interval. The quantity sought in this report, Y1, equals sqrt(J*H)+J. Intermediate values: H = 0.38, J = 0.31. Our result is 0.66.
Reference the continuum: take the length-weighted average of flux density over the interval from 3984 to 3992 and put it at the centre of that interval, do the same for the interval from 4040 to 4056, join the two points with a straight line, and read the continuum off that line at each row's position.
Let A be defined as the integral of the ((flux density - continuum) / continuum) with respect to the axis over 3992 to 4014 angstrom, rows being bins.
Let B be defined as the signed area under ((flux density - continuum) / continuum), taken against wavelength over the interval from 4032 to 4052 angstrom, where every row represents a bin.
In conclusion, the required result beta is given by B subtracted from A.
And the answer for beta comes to 0.11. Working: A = 0.08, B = 0.0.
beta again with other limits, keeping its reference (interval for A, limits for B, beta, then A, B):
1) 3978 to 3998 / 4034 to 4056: -0.85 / -0.67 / 0.2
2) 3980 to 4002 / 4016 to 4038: -1.08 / -0.33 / 0.7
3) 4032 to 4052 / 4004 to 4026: -1.07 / -0.03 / 1.0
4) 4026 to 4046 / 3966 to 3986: 1.81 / 0.08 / -1.7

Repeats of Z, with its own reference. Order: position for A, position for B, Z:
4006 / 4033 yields -0.8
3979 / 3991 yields 1.1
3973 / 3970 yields -0.2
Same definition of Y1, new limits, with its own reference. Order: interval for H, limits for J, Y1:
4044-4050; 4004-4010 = 0.08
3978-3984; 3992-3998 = 0.30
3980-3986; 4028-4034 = 0.64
